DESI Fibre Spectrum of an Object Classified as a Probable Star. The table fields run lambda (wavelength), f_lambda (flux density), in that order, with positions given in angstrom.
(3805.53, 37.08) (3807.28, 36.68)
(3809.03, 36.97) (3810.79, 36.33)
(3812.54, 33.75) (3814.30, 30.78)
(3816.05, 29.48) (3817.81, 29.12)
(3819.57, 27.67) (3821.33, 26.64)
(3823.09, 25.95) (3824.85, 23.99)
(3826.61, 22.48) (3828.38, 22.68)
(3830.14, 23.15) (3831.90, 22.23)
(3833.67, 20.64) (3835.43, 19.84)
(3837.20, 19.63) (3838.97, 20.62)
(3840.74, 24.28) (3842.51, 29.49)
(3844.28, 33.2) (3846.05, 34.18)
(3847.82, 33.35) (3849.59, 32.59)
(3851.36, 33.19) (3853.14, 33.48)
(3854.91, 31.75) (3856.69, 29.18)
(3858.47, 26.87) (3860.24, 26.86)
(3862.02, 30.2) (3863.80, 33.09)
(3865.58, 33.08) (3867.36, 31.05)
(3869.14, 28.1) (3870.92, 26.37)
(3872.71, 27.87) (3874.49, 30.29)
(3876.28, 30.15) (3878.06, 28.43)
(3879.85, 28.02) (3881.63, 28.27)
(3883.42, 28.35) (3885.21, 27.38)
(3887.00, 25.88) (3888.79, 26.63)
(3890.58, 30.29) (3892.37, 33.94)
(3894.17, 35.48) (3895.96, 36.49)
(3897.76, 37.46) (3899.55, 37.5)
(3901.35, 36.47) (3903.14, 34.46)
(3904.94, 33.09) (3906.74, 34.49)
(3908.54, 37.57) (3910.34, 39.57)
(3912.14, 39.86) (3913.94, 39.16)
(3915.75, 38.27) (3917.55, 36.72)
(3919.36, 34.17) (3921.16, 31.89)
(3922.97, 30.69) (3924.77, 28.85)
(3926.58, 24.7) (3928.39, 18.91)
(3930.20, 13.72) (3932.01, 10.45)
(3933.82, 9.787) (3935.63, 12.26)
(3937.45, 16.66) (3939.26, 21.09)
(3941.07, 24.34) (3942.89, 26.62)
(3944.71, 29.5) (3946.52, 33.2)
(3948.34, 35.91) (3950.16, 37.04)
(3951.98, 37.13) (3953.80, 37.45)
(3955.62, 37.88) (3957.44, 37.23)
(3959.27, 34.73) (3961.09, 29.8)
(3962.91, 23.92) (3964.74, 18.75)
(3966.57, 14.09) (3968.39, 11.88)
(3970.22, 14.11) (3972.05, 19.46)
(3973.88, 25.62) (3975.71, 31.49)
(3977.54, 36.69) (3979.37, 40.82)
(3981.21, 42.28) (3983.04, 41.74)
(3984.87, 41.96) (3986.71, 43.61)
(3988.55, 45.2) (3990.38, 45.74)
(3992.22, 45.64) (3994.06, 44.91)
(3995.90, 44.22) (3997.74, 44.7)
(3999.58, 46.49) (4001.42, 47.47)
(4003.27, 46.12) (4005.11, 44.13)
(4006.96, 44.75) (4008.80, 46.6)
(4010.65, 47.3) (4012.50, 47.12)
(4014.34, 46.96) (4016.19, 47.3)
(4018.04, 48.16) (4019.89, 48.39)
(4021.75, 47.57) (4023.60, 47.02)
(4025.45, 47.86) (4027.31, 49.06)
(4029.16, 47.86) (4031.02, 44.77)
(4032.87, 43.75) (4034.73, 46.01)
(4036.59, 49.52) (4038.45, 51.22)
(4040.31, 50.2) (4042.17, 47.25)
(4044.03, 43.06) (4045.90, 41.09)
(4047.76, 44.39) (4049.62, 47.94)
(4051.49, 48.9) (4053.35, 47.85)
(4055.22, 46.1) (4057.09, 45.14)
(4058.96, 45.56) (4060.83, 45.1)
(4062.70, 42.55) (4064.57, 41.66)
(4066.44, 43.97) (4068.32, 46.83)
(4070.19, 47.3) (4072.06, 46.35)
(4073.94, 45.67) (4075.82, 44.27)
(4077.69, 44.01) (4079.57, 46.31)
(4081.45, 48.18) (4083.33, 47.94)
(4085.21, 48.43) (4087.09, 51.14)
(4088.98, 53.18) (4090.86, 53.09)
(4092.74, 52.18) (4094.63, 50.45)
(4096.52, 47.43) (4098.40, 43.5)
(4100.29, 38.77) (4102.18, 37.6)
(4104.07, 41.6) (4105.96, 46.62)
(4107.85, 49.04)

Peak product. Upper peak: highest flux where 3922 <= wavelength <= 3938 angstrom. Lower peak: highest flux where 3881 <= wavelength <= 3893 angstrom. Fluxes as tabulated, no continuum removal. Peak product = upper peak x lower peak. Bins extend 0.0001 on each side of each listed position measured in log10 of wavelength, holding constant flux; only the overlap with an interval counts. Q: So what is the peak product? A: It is 1042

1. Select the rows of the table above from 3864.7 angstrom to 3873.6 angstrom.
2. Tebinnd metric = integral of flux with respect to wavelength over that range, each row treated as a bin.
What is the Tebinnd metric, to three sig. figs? 261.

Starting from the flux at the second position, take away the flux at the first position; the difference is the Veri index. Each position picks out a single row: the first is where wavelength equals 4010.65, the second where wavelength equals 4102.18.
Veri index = -10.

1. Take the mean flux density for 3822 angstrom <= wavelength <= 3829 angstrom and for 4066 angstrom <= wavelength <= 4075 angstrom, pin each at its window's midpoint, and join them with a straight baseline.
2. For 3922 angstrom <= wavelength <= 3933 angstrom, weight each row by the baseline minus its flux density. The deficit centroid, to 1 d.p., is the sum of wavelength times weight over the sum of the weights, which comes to 3929.5 angstrom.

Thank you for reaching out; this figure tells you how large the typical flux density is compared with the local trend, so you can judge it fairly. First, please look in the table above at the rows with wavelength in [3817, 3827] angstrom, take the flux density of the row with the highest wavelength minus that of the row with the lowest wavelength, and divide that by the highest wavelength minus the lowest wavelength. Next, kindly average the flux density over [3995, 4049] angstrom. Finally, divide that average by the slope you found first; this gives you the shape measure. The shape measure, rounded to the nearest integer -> -62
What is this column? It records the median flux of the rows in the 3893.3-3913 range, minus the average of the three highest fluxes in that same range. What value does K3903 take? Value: -2.5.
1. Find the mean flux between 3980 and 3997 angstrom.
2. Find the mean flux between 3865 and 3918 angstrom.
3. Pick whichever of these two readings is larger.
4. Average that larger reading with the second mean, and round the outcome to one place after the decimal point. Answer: 38.3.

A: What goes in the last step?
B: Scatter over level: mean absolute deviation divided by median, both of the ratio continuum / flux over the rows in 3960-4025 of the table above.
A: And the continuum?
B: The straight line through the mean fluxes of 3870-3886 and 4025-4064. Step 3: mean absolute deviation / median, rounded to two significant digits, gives 0.45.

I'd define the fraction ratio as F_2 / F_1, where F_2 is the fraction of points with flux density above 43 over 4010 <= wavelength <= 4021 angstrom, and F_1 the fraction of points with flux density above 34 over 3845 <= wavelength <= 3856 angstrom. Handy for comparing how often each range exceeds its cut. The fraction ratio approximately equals 6.0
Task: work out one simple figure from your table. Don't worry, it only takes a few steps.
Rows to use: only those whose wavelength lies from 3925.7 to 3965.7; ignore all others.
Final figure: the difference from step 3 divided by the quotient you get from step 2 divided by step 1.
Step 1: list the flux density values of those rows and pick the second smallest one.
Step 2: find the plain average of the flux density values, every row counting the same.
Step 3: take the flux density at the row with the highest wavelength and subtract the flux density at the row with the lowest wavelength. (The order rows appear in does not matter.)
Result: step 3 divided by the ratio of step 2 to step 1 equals -2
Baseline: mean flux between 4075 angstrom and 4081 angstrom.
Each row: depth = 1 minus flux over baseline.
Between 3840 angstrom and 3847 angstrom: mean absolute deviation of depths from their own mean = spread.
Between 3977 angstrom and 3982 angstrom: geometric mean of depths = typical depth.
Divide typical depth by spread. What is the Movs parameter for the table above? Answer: 1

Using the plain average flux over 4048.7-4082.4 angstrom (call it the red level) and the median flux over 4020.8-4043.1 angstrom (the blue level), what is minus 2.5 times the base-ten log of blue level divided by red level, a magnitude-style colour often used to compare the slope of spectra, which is 0.0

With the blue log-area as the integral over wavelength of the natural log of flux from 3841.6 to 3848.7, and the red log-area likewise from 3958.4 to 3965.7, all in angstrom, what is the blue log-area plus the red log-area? 48.5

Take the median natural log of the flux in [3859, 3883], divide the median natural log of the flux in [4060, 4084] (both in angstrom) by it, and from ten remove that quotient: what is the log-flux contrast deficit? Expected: 8.86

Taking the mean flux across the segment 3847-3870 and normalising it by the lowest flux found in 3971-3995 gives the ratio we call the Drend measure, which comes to 1.6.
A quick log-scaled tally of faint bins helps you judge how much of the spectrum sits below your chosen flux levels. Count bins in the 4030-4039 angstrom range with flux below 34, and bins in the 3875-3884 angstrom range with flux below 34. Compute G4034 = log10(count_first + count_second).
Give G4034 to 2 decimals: 0.70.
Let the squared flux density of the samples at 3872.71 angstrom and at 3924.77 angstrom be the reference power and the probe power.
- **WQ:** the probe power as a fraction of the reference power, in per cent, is 107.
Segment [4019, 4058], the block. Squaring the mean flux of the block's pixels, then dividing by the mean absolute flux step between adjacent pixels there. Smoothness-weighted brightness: 1161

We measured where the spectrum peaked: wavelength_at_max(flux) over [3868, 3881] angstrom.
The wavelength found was 3874.49 angstrom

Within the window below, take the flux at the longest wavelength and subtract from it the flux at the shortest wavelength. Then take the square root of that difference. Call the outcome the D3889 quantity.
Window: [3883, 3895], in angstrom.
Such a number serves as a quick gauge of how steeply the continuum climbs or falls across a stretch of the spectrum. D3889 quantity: 2.7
